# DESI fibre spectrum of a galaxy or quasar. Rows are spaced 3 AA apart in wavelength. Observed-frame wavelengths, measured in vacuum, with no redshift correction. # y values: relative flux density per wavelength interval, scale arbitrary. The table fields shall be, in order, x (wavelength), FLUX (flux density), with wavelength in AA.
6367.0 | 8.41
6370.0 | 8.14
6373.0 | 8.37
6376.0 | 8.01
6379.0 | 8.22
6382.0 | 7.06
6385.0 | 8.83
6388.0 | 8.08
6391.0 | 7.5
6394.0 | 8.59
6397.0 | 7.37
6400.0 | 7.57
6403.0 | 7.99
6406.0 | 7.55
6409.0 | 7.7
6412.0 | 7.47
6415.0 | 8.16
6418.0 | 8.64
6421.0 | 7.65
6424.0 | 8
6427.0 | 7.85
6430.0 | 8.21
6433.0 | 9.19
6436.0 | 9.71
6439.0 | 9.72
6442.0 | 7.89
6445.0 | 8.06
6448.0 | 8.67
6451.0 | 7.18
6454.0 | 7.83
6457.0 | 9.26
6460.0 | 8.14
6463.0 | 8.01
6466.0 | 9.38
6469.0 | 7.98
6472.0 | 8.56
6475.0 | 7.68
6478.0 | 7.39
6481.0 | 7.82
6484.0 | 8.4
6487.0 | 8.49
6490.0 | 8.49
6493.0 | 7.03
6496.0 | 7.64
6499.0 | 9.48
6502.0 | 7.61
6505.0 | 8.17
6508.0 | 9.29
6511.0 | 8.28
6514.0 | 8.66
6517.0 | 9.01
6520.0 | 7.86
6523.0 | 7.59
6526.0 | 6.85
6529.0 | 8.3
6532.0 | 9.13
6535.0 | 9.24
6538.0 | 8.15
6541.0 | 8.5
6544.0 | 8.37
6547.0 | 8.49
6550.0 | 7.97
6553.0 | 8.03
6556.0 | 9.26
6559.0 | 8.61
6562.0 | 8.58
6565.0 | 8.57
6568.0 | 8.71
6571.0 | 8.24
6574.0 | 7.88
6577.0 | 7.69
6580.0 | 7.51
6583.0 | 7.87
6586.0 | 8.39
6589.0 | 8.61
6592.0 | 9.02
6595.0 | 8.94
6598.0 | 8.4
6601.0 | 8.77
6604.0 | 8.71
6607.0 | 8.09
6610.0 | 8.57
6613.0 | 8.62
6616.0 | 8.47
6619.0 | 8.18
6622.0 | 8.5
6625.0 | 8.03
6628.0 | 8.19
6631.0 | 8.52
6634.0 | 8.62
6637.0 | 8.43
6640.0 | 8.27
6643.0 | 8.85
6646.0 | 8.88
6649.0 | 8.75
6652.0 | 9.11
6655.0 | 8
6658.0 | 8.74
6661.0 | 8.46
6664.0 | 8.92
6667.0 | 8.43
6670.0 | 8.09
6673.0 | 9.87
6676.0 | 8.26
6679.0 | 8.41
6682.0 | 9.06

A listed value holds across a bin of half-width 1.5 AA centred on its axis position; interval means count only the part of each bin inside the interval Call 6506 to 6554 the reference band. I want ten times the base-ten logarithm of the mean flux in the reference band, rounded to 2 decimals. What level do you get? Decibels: 9.22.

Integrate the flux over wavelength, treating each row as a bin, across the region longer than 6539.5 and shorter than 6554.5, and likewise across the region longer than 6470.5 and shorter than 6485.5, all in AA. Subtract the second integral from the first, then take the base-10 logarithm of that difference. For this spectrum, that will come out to 0.66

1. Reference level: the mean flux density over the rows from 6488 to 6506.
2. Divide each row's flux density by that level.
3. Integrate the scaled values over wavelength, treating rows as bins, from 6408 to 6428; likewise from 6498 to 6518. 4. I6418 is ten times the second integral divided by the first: 10.9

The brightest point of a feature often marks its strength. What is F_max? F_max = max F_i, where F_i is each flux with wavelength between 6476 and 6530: 9.48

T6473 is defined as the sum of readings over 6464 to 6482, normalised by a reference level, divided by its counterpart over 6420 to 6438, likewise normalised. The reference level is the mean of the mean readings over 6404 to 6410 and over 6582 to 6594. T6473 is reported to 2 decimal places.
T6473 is 0.96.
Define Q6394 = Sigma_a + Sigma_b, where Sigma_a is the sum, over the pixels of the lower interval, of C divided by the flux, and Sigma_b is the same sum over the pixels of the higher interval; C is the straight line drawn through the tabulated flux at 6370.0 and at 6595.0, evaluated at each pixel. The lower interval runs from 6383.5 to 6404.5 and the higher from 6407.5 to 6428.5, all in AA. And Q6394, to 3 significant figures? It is 14.6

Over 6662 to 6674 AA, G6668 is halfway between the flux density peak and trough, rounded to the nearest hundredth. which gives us 8.98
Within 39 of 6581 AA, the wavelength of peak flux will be 6556.0 AA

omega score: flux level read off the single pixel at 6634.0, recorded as 8.62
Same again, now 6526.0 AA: 6.85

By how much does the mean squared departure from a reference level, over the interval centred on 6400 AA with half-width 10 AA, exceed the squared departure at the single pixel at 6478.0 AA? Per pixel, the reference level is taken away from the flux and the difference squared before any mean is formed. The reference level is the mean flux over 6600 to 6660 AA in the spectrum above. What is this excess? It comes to -0.54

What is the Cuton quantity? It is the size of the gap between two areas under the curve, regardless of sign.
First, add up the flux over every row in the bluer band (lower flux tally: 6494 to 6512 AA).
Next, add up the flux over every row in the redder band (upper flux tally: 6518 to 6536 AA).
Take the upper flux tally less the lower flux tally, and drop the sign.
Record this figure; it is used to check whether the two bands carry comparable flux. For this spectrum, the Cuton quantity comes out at 1.50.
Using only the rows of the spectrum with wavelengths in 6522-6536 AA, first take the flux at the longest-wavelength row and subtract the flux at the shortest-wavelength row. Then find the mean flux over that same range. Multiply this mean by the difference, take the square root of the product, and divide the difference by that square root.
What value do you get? 0.45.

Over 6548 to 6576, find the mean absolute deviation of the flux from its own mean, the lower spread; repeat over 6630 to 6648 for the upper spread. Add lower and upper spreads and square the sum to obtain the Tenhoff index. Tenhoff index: 0.3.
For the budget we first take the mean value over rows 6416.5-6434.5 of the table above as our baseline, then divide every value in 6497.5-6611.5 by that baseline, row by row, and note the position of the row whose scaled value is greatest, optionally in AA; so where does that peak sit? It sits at 6499.0 AA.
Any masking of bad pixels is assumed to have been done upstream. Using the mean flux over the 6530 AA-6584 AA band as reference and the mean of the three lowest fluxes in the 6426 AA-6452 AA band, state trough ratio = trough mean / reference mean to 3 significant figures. 0.912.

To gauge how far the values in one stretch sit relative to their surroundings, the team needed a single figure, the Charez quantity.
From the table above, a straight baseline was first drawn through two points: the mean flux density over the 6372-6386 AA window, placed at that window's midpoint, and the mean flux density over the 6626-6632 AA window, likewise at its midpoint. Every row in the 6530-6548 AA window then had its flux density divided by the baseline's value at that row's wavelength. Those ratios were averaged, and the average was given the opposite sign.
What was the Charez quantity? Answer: -1.05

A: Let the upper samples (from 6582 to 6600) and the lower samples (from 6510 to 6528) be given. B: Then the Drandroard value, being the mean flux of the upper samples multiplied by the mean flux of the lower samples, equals 69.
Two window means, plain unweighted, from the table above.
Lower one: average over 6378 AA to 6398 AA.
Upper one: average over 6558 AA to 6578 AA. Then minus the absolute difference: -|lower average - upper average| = -0.38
